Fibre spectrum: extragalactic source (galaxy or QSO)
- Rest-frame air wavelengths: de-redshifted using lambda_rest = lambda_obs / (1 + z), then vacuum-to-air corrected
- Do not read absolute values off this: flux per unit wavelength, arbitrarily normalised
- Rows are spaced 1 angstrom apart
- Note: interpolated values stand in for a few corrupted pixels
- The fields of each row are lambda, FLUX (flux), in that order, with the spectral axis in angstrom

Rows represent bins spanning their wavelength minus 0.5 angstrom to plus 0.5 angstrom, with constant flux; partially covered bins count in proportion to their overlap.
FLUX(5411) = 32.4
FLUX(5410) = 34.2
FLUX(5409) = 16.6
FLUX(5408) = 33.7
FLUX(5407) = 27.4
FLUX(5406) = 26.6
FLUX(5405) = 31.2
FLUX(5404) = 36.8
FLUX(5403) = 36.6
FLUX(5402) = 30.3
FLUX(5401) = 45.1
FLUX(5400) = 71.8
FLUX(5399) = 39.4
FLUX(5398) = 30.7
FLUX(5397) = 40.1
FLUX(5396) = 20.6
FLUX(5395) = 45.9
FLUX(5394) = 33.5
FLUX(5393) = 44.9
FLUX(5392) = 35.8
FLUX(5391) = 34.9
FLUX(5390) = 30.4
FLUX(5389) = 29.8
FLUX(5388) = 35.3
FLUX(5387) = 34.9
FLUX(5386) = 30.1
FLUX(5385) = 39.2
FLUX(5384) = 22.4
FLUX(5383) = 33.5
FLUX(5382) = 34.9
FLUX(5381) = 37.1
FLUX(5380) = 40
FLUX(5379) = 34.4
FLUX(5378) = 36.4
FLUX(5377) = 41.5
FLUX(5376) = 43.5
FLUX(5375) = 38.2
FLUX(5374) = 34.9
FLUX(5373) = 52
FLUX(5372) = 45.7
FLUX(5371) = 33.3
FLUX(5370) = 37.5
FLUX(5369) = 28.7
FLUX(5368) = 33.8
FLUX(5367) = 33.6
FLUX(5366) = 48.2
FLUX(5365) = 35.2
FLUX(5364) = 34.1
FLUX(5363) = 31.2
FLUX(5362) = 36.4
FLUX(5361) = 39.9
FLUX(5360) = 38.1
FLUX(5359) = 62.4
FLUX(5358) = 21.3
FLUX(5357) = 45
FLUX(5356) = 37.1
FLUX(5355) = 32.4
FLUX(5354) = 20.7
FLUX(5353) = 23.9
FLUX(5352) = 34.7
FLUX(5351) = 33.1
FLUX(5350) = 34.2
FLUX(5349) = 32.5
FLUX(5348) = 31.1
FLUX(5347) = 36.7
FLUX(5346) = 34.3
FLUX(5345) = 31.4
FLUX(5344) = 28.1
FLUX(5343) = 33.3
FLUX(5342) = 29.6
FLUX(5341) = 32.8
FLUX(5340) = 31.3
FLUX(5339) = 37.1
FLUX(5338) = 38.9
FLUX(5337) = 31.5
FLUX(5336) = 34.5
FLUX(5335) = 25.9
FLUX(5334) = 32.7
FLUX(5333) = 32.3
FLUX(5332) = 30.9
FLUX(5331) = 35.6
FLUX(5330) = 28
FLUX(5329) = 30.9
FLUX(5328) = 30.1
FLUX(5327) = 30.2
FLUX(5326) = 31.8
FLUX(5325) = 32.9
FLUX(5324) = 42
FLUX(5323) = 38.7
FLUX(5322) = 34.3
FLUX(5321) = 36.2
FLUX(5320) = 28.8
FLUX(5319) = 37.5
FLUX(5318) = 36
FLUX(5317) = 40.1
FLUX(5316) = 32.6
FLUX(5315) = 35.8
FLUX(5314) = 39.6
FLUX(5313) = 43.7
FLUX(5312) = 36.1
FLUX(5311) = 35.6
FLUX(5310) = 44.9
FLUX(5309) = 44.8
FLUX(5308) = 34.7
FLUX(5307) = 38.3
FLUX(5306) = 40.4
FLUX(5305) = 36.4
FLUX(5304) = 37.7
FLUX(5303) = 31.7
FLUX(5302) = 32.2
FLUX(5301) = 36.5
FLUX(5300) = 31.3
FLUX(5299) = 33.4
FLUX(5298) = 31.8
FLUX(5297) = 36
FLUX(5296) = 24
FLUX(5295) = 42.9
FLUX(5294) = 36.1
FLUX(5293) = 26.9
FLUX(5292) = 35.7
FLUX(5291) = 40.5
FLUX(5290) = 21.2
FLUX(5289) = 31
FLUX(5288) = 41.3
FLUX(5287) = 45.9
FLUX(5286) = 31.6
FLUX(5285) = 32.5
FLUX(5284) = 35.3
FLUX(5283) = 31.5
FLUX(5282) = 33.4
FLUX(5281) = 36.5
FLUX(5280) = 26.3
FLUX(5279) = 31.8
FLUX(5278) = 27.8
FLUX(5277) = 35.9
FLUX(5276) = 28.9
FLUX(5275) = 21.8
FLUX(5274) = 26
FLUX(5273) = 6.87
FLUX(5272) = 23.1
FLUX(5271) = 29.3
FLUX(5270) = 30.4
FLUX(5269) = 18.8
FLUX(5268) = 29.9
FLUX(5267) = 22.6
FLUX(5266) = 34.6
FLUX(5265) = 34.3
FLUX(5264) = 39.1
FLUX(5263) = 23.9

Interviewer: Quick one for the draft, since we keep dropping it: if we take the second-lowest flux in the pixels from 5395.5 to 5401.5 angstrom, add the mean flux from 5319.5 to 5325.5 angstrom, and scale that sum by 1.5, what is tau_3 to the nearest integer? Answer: 99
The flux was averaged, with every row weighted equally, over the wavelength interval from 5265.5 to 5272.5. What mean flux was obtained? 27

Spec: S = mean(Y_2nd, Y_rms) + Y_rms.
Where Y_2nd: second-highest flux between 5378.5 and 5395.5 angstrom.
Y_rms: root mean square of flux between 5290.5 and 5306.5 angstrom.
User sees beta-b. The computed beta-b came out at 75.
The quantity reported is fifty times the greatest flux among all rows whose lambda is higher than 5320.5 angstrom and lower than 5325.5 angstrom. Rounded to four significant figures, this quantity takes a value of 2100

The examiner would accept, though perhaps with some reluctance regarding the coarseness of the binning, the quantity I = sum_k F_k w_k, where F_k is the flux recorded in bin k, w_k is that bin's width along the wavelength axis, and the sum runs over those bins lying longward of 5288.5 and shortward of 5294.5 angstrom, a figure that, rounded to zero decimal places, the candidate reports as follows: 191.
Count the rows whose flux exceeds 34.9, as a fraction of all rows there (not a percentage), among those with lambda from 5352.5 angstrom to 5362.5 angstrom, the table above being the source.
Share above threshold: 0.6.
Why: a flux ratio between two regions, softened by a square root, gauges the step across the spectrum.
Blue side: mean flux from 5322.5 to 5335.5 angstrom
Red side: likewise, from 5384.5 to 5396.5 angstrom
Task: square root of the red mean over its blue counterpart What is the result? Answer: 1.03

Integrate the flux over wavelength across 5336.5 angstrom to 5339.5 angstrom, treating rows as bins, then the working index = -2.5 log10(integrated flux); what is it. -5.1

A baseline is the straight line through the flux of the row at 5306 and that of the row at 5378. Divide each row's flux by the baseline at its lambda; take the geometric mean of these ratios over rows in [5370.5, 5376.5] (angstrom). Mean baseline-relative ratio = 1.11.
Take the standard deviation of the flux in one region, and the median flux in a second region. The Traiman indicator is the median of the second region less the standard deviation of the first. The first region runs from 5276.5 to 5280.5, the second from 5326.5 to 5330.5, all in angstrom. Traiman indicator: 26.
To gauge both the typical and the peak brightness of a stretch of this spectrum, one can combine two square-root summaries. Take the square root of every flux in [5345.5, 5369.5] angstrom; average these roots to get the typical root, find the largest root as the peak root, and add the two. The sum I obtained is 13.8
